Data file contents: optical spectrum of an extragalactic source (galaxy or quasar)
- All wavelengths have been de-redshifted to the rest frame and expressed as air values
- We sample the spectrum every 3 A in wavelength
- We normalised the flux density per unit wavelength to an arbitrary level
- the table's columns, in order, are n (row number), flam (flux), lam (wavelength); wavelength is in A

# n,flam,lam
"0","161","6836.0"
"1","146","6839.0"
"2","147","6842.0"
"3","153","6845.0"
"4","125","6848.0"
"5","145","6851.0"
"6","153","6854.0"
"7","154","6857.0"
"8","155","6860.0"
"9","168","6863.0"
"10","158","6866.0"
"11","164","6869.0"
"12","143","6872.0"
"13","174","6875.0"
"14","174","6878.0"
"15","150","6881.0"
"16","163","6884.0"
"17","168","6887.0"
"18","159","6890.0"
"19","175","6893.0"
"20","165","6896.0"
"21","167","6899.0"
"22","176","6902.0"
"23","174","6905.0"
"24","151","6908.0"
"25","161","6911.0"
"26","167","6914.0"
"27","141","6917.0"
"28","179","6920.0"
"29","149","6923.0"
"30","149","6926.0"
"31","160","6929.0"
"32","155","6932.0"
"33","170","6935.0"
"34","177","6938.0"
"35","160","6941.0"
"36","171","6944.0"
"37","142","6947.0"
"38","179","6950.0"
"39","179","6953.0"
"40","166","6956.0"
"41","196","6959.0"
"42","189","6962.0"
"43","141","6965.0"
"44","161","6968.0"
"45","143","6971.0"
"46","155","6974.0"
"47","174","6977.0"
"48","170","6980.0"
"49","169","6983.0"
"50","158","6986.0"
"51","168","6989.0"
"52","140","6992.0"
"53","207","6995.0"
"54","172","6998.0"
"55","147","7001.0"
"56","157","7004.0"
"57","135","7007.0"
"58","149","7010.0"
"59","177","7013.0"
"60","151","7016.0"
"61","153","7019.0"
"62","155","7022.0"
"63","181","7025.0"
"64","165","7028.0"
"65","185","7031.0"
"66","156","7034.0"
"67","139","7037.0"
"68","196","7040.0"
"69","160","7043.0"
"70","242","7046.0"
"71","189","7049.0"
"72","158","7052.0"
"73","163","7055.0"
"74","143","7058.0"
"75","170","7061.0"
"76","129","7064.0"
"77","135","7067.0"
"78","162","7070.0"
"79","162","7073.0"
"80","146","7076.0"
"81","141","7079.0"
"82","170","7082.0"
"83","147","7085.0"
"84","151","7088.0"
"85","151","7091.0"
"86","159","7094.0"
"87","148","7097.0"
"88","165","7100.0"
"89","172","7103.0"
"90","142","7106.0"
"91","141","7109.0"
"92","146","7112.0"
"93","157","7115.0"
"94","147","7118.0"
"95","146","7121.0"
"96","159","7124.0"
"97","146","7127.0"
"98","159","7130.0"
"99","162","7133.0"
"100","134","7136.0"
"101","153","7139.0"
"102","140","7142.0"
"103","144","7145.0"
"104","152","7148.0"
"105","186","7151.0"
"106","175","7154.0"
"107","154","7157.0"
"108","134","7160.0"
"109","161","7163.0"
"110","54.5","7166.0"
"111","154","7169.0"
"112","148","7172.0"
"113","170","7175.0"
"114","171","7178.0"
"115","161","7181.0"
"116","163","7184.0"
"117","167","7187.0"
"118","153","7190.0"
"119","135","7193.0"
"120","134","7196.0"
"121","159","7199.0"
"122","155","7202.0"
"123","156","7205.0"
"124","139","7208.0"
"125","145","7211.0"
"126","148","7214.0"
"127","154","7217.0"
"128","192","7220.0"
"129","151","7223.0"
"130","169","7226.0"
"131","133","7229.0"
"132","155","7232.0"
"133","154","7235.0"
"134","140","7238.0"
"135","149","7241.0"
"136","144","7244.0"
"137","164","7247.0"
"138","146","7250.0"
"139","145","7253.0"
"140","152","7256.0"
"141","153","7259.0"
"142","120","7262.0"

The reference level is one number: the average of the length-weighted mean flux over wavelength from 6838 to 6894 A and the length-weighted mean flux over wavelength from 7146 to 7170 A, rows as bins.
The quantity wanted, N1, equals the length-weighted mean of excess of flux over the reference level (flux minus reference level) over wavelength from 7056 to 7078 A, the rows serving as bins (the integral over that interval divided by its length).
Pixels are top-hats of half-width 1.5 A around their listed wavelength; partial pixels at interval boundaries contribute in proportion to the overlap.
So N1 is -2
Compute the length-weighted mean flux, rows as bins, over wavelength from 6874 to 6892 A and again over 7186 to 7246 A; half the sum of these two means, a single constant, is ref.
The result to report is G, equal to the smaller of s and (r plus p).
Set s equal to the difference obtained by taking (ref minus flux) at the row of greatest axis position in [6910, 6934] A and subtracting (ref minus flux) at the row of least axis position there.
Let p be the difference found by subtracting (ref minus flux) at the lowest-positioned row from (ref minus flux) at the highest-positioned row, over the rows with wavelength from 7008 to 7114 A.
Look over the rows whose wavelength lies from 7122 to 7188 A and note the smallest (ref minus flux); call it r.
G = -25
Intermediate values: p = 3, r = -28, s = 6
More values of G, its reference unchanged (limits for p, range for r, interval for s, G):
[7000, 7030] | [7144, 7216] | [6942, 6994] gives -46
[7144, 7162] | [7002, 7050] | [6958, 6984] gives -74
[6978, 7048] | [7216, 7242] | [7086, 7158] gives -106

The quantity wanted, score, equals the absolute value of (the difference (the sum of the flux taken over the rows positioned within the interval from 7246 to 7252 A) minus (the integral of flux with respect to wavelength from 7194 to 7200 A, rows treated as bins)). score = 557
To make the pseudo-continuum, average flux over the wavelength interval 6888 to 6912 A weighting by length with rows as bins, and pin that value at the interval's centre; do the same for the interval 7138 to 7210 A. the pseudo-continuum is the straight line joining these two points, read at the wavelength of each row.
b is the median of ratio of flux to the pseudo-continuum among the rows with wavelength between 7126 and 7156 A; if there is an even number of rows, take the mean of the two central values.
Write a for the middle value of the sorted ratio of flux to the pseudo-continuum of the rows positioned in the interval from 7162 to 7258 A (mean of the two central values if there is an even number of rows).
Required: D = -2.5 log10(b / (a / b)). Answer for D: 0.031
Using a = 1.03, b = 1.00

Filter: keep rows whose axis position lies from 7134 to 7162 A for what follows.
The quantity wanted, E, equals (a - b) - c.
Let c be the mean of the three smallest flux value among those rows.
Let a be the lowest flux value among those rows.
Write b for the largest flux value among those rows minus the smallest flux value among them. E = -54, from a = 134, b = 52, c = 136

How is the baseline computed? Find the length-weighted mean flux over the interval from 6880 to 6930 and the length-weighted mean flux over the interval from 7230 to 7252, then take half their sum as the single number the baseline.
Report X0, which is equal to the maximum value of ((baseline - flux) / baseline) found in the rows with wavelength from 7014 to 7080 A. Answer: 0.17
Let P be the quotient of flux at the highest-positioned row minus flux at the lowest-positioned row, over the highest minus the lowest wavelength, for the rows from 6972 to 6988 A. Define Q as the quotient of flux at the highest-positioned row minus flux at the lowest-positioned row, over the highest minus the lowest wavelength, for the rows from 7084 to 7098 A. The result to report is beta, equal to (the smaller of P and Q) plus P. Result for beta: 0.3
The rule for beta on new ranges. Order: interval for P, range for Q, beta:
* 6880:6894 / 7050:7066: -0.3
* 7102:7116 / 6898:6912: -2.5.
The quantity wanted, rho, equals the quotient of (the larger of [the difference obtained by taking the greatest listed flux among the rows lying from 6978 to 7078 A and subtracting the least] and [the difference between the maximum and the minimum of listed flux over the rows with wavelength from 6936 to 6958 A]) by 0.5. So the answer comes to 226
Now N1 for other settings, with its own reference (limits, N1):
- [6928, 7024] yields 12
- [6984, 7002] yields 15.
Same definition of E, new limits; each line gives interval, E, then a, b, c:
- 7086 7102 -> -19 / 148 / 17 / 150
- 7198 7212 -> -27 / 139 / 20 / 146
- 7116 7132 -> -13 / 146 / 13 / 146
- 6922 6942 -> -30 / 149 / 28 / 151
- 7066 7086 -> -41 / 135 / 35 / 141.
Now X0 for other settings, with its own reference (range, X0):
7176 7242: 0.15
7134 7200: 0.65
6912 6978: 0.10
